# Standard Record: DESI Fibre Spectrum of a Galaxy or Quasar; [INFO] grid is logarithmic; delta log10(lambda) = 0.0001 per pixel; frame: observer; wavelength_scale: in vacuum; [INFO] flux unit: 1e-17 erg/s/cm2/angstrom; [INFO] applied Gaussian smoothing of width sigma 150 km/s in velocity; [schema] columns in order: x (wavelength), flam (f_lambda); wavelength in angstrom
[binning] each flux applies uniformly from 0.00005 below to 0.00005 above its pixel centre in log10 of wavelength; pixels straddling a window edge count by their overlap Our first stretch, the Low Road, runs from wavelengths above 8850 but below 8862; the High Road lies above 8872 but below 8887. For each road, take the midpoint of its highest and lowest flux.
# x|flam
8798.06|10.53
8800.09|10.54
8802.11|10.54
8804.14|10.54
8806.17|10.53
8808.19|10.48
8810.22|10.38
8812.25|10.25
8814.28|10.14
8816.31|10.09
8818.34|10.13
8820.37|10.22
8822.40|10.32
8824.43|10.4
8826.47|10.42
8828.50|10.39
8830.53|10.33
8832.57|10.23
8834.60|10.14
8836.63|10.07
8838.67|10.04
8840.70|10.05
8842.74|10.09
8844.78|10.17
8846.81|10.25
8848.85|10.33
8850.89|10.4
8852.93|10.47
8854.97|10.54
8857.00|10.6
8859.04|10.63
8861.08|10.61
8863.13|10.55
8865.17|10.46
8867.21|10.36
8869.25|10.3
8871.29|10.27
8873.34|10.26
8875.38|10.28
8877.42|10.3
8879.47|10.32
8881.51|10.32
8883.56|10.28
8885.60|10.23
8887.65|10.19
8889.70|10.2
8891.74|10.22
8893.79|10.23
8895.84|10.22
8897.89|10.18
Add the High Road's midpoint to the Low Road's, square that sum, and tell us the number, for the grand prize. 432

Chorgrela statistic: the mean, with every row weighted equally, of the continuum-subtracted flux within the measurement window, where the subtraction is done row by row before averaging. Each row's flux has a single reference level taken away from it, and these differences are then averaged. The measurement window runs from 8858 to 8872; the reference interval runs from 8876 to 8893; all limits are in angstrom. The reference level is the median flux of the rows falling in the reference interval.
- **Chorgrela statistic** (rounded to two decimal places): 0.20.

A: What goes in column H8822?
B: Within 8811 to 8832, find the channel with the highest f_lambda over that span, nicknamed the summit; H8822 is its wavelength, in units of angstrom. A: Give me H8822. 8826.47 angstrom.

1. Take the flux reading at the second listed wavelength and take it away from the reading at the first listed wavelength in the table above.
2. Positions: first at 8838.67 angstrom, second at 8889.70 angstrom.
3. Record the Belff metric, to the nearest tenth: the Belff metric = -0.2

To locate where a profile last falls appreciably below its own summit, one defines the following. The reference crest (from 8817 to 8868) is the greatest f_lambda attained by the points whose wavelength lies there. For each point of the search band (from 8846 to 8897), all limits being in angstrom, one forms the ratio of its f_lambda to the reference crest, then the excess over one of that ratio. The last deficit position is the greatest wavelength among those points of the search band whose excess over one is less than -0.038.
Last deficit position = 8895.84 angstrom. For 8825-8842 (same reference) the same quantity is 8840.70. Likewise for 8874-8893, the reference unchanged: 8891.74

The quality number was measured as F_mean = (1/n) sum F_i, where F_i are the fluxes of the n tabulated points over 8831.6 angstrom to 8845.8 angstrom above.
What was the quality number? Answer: 10.1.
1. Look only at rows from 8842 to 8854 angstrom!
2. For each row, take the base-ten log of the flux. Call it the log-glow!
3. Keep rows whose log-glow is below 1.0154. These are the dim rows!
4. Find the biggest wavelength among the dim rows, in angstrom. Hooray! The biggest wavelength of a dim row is 8848.85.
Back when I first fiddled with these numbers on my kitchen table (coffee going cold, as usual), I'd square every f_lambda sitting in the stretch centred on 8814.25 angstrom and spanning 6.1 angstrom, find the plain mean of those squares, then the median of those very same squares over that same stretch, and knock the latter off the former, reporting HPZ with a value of 0.41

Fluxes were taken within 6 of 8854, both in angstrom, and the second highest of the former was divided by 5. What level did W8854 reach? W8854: 2.12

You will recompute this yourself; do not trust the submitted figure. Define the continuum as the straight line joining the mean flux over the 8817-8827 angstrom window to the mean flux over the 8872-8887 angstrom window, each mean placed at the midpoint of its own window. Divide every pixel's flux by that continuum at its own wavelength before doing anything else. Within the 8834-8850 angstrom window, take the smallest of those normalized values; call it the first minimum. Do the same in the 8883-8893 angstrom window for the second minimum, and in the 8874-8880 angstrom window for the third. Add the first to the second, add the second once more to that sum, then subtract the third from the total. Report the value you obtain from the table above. 1.96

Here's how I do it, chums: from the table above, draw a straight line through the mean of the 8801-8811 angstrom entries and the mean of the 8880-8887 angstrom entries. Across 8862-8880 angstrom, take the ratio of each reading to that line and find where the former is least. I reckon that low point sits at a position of 8873.34 angstrom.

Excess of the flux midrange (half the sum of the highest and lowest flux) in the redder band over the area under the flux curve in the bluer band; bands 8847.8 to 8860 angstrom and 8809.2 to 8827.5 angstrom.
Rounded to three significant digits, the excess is -177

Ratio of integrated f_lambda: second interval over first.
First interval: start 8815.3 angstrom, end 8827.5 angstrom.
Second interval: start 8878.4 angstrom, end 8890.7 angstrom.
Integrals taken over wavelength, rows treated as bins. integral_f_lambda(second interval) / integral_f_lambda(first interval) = 1.01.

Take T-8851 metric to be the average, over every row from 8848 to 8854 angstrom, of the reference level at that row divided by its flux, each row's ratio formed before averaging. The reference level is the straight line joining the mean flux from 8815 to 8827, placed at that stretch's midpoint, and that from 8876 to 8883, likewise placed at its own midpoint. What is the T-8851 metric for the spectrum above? 0.99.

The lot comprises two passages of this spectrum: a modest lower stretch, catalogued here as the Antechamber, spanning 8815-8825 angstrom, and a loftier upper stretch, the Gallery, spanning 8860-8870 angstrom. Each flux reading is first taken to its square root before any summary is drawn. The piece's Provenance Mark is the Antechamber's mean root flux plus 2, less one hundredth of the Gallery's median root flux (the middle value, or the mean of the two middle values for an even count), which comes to 5.17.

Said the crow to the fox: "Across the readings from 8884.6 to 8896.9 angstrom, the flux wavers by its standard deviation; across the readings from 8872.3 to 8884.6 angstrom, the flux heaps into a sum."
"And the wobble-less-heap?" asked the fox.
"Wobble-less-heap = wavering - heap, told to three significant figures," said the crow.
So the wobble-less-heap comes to -61.7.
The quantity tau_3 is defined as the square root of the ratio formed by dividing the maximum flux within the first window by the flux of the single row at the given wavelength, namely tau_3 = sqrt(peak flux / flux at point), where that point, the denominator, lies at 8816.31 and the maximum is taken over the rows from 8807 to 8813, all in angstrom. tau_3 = 1.02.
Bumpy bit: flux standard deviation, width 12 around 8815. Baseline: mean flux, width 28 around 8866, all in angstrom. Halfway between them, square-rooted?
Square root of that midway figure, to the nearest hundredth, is 2.29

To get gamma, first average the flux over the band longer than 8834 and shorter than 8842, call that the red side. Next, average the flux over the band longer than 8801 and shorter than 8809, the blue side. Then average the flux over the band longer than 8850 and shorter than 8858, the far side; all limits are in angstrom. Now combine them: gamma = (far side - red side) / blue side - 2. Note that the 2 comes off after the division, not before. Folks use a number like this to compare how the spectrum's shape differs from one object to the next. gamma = -1.96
